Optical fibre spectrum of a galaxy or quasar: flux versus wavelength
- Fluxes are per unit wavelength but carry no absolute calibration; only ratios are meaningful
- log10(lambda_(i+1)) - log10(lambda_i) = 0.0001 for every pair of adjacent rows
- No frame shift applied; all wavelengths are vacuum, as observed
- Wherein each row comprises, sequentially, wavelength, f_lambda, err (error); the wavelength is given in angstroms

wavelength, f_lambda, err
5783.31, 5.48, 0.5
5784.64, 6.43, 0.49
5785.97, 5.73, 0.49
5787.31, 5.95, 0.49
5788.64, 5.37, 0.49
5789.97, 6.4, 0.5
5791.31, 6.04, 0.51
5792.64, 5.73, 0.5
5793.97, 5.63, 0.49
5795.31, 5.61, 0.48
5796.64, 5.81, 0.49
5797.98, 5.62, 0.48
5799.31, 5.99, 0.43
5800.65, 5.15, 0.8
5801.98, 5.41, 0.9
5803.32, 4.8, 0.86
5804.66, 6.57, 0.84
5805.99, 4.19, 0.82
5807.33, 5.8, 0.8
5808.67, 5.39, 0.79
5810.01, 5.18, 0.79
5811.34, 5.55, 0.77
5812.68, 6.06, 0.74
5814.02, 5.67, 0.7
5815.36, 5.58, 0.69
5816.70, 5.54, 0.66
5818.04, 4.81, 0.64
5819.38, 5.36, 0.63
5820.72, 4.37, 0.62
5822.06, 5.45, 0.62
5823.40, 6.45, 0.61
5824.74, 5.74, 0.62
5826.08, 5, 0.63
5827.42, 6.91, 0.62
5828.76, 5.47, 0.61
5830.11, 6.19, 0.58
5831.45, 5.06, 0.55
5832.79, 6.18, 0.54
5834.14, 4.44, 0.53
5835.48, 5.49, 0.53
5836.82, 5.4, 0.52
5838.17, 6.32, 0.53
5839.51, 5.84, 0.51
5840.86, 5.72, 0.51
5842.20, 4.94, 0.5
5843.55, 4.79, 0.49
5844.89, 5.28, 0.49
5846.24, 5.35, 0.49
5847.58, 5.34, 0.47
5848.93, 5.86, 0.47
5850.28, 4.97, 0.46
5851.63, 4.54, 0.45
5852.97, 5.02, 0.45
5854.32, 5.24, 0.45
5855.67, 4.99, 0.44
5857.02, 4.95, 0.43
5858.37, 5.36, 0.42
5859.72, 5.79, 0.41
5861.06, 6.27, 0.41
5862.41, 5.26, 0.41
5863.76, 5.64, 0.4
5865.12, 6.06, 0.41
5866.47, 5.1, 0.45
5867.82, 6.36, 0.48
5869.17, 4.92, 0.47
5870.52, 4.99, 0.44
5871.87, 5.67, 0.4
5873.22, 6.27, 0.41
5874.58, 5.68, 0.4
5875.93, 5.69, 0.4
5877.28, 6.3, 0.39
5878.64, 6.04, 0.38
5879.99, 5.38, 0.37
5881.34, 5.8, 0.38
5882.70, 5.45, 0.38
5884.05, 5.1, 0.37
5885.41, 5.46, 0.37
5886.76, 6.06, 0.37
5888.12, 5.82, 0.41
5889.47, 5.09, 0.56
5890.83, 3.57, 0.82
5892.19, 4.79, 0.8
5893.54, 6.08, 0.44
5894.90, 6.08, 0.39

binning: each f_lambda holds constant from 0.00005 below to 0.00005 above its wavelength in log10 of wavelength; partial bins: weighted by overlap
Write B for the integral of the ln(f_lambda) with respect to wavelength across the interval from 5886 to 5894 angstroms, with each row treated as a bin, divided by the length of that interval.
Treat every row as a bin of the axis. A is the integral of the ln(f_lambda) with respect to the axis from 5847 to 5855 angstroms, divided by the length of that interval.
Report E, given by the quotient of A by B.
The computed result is 1.000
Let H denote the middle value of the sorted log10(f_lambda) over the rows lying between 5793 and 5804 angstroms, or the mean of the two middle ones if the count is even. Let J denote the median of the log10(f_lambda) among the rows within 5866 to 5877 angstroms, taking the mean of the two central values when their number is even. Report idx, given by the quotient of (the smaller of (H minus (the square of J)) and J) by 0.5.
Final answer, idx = 0.36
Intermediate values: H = 0.749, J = 0.75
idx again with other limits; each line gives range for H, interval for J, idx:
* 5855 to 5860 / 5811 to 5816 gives 0.30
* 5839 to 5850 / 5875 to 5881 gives 0.28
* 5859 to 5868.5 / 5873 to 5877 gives 0.38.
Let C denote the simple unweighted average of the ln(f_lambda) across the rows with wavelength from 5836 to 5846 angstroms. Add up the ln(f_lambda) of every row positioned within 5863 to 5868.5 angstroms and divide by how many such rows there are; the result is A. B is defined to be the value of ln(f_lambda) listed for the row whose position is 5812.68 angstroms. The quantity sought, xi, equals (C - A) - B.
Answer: -1.86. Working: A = 1.75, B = 1.80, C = 1.70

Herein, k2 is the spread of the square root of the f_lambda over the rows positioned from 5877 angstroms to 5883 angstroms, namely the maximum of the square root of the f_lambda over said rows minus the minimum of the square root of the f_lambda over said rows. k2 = 0.19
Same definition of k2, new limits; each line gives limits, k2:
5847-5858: 0.29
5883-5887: 0.20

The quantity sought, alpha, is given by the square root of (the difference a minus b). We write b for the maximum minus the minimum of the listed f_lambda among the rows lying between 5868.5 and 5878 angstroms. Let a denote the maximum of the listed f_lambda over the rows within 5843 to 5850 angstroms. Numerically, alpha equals 2.12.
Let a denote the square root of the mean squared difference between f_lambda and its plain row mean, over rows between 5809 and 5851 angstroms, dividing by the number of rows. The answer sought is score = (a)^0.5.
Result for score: 0.75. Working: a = 0.56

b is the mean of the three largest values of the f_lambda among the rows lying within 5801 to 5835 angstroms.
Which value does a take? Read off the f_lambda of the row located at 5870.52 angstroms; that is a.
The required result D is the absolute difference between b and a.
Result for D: 1.7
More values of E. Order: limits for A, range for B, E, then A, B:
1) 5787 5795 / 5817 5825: 1.056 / 1.76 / 1.67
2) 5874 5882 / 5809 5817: 1.024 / 1.76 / 1.72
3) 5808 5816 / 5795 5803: 1.001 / 1.72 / 1.71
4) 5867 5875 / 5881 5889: 1.003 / 1.72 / 1.72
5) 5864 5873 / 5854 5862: 1.012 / 1.71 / 1.69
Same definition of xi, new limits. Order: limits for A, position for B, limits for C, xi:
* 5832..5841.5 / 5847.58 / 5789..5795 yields -1.62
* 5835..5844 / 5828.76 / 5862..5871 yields -1.70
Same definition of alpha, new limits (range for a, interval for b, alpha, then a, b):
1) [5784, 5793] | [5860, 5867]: 2.29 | 6.43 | 1.17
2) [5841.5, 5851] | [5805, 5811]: 2.06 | 5.86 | 1.61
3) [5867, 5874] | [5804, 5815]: 1.99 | 6.36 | 2.38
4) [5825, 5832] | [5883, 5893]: 2.10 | 6.91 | 2.49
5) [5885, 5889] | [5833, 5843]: 2.04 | 6.06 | 1.88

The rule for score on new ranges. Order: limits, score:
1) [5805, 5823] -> 0.72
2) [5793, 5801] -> 0.51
